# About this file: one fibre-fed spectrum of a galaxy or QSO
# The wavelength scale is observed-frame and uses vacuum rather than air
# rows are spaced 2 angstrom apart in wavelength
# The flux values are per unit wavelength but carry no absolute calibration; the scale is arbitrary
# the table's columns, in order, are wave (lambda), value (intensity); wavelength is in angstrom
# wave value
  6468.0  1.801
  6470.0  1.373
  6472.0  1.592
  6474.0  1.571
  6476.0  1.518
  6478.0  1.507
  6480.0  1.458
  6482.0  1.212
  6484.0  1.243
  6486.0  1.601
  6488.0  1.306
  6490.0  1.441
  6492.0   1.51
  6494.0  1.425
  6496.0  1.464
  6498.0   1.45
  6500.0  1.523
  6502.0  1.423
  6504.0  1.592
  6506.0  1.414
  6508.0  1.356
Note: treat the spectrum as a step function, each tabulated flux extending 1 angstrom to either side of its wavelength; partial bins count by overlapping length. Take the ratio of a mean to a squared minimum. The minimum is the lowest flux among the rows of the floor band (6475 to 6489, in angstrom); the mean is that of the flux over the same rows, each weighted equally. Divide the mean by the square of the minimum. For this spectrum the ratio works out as 0.96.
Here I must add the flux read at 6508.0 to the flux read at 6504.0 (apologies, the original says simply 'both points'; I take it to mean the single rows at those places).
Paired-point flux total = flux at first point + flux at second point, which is 2.95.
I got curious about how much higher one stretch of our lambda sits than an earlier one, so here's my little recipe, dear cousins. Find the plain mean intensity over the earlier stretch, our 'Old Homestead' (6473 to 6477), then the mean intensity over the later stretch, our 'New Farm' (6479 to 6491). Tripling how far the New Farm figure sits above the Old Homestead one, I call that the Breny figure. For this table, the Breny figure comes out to -0.50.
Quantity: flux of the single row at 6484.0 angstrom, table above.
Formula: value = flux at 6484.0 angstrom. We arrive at 1.243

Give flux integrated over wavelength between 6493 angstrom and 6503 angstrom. 14.6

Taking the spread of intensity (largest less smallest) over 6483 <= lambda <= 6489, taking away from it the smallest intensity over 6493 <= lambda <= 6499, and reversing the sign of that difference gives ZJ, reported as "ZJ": 1.07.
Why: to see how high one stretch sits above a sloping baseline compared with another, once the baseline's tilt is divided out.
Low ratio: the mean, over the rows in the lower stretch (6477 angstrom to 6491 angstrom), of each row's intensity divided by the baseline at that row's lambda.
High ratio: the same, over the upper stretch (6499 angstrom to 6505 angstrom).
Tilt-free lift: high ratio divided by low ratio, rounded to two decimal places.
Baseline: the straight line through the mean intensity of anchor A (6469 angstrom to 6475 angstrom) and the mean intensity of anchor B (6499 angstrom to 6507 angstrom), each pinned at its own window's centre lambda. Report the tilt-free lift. 1.09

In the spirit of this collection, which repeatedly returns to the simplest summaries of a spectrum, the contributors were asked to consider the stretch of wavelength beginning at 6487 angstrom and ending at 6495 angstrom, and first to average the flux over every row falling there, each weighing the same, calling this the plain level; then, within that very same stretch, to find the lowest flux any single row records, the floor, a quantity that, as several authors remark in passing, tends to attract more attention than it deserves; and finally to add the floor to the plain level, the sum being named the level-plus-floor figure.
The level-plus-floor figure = 2.73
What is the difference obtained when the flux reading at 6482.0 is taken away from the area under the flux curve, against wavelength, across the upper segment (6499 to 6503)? 4.7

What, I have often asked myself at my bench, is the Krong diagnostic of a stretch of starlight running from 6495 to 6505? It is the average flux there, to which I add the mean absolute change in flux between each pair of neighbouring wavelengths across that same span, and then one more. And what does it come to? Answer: 2.58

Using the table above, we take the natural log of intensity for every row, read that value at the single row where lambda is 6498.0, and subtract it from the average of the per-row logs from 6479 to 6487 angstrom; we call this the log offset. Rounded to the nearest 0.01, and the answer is -0.06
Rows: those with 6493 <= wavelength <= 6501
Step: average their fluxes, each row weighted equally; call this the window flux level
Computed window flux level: 1.47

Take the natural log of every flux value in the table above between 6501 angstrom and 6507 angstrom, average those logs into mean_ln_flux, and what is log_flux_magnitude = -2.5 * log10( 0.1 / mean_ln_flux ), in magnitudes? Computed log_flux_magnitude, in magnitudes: 1.47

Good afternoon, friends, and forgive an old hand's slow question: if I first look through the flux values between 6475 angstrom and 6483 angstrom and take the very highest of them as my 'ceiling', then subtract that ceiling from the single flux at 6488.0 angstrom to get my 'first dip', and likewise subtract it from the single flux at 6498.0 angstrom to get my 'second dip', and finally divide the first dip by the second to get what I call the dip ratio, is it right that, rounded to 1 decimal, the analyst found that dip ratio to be 3.1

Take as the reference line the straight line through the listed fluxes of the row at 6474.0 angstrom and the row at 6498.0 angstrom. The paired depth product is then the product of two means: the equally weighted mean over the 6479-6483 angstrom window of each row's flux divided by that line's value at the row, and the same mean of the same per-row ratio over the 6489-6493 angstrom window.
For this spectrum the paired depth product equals 0.863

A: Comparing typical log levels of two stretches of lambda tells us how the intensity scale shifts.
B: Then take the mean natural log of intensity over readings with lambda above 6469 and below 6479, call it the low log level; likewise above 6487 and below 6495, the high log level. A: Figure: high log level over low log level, 0.85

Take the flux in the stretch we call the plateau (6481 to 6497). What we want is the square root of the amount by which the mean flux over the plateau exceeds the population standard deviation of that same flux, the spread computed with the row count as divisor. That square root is 1.13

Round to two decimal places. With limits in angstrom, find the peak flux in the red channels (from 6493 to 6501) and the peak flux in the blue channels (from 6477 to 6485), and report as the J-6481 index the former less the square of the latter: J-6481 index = -0.75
